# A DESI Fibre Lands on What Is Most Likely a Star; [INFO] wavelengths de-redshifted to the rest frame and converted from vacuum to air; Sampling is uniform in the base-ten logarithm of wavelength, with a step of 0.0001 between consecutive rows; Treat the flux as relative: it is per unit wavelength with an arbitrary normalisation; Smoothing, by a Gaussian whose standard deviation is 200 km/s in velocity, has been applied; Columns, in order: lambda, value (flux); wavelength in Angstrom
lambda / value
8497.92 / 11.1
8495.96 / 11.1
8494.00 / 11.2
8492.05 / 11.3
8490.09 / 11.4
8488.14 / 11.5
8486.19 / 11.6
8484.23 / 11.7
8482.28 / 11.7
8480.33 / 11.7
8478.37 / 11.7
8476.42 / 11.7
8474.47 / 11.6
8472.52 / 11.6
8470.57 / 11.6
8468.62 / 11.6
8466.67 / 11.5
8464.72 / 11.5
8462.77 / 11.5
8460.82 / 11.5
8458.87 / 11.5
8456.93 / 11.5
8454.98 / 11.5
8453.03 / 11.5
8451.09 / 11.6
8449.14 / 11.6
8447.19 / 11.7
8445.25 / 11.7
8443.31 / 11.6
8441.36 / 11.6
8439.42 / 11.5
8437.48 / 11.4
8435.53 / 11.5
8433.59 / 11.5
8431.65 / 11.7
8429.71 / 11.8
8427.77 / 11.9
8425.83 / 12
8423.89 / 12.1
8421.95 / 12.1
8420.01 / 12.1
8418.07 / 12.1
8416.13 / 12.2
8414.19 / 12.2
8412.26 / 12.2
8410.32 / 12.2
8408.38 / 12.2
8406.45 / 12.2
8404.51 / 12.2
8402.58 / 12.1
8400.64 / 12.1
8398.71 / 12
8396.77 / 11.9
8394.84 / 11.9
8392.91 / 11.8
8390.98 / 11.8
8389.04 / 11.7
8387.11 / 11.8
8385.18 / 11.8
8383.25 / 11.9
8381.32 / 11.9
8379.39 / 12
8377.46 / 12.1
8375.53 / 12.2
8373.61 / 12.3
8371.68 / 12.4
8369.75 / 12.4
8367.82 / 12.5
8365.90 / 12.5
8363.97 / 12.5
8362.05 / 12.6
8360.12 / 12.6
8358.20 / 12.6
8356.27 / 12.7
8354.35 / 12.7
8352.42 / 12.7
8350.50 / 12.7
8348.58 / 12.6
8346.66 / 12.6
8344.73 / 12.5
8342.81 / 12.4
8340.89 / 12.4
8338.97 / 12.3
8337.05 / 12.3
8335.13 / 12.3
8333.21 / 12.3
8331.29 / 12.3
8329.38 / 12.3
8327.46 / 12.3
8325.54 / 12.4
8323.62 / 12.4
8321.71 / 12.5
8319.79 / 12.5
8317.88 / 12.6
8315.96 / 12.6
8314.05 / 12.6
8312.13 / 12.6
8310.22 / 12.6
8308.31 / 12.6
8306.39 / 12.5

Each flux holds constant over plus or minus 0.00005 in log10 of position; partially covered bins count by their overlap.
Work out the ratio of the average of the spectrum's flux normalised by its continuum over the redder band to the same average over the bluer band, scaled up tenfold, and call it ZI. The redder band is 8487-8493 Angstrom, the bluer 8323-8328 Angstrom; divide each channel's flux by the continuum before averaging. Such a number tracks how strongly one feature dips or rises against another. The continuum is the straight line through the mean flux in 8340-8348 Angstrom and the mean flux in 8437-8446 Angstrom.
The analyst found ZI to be 10.5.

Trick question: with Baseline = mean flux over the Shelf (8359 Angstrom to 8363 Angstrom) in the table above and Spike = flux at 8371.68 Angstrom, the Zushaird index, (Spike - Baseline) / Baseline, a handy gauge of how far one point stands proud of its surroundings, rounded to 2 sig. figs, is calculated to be -0.016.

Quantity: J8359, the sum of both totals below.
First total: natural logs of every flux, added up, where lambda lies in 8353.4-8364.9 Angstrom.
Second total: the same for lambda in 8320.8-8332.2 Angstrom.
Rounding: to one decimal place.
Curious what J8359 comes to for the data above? 30.3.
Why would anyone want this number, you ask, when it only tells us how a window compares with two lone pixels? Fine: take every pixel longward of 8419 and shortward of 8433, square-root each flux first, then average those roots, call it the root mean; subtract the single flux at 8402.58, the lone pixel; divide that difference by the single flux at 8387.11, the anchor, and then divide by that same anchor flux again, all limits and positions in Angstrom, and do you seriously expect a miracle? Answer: -0.0621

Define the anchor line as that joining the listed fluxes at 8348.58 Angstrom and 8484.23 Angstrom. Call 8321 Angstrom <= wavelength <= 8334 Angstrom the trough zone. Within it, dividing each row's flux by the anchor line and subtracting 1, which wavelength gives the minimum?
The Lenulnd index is 8327.46 Angstrom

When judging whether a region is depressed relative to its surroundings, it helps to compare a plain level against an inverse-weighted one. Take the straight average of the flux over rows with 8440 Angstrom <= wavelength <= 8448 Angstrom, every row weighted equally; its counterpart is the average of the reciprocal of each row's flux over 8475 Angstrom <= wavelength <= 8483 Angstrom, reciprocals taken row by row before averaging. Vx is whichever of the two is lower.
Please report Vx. 0.0855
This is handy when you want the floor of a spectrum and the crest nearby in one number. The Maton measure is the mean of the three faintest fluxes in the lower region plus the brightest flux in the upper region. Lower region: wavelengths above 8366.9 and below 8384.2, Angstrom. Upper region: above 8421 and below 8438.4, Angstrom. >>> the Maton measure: 24.0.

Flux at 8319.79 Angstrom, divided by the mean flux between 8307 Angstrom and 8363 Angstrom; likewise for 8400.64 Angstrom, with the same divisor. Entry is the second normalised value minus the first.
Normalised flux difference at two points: -0.032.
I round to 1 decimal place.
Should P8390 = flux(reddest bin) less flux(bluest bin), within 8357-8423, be -0.5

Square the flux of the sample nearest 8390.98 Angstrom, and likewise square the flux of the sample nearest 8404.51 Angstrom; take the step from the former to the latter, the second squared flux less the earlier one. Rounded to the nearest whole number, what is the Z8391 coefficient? 10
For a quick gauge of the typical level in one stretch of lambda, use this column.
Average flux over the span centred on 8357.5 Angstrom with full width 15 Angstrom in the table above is 12.6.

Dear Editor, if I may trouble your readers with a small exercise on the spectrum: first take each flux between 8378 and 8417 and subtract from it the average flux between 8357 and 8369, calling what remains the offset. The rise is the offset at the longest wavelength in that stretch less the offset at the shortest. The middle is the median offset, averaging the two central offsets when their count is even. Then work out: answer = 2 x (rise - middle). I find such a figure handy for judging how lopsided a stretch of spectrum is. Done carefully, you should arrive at 1.5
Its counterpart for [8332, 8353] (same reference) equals 1.1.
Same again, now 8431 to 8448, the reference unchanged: 1.9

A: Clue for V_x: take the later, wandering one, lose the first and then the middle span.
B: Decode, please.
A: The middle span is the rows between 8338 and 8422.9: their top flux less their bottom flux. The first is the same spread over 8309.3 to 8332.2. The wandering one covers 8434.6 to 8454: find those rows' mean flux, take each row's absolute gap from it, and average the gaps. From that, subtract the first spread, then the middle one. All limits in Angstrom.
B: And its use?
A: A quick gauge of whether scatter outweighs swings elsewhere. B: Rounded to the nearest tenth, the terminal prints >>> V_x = -1.2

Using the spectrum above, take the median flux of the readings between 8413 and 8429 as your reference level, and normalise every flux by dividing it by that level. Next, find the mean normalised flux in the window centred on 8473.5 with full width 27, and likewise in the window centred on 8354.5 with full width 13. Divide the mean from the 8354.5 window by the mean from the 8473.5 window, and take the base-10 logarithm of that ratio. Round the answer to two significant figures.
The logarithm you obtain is 0.038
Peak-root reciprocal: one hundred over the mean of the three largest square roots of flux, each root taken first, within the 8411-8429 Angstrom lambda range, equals 28.6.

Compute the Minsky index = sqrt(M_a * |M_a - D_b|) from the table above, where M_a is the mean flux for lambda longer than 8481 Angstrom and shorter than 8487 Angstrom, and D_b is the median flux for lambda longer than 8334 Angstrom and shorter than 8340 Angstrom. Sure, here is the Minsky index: 2.7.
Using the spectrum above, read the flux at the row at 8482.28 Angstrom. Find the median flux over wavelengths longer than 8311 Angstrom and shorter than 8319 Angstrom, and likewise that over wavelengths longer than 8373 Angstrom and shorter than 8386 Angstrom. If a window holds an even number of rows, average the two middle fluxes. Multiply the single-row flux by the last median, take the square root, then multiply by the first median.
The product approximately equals 149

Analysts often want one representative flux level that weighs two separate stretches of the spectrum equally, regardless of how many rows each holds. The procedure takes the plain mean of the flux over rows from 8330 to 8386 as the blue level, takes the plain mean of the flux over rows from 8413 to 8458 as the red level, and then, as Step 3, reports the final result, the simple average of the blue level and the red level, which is 12.1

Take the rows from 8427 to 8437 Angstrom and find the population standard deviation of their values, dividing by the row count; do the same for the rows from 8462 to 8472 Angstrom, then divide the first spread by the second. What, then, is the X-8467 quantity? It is 3.3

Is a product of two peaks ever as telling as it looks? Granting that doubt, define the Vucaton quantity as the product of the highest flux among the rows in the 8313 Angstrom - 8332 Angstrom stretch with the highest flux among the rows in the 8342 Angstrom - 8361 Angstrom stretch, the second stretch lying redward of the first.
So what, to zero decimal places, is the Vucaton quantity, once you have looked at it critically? 160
